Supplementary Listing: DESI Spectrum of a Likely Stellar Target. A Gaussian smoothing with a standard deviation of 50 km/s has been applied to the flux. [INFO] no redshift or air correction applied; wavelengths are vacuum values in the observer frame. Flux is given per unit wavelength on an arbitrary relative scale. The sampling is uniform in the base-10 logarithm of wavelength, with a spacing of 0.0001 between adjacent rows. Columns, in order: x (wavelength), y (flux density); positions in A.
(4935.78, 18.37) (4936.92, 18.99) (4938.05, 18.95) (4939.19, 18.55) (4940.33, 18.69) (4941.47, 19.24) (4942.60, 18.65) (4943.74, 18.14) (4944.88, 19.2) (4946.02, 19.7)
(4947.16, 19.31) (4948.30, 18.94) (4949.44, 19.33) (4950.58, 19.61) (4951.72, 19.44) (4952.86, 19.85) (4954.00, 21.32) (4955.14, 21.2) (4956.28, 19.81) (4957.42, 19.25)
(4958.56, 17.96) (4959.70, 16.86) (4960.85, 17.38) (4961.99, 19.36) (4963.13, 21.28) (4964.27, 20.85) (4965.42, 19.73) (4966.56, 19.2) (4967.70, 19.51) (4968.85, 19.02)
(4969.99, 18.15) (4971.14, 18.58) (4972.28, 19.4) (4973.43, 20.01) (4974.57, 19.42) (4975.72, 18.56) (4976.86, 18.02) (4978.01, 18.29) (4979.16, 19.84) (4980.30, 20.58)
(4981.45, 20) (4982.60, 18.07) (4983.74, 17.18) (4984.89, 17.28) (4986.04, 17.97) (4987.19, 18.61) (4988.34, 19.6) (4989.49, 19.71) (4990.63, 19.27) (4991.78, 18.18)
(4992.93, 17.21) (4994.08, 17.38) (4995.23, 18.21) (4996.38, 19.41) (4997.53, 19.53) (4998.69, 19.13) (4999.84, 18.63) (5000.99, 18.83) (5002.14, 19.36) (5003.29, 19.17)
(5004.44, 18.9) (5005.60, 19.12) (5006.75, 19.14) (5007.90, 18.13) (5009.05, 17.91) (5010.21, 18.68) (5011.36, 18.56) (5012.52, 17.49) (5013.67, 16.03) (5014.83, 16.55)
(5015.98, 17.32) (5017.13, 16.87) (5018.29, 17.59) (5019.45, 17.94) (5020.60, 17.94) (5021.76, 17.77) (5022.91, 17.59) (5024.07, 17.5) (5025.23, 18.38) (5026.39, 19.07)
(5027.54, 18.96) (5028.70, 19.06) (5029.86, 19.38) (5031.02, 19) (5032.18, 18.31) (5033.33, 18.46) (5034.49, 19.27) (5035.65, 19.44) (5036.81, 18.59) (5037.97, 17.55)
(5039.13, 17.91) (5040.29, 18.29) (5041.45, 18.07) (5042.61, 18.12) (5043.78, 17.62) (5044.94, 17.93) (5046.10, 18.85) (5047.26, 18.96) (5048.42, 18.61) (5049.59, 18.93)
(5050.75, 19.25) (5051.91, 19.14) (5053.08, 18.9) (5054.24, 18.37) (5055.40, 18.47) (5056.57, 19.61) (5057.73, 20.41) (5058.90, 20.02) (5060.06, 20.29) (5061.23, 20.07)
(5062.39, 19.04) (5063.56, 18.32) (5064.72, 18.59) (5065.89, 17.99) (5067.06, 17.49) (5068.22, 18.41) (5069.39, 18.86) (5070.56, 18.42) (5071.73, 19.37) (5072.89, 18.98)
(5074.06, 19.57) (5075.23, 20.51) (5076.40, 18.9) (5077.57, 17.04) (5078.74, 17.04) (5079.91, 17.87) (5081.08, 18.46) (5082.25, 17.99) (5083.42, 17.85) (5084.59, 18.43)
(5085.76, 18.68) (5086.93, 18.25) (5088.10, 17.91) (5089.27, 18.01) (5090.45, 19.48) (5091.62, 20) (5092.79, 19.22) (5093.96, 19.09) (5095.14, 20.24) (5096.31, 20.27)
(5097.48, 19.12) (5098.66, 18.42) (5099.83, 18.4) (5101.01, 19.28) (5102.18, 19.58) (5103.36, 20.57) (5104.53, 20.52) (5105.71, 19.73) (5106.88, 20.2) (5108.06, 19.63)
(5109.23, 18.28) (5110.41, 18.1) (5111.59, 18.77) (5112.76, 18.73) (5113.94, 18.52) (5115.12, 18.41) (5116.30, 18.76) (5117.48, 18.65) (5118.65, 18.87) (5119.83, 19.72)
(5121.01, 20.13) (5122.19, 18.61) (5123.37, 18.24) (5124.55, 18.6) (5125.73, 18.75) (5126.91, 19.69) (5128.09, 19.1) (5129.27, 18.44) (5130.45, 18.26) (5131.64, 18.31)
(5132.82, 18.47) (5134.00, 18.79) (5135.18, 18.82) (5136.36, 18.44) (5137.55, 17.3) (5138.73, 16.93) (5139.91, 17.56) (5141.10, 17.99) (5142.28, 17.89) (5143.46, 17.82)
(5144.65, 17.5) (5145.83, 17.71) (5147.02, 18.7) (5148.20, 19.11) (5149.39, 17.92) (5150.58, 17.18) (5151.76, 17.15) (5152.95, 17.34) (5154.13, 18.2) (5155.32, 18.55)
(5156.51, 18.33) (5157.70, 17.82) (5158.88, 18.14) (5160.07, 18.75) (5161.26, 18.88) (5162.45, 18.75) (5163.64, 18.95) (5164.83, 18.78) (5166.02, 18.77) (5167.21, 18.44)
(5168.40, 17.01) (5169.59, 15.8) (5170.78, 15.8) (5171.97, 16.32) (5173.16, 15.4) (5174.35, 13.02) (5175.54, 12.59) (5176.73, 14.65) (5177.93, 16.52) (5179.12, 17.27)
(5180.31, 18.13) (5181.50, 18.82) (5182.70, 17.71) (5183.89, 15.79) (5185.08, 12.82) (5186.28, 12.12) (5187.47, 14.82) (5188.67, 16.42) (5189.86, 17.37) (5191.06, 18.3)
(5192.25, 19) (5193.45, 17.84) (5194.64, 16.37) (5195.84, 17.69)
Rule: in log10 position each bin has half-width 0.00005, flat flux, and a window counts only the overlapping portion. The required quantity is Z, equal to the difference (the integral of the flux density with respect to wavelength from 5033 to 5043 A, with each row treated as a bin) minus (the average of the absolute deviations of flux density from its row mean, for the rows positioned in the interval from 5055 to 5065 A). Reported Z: 183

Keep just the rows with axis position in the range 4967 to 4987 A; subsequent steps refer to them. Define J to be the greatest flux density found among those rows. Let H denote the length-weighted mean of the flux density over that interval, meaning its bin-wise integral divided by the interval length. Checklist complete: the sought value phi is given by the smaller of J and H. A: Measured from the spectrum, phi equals 18.8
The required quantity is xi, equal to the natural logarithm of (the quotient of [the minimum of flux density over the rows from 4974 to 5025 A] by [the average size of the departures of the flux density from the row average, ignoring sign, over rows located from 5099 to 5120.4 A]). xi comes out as 3.18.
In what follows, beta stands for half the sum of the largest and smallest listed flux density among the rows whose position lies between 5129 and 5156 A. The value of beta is 18.0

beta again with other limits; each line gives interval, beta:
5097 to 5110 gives 19.4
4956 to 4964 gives 19.1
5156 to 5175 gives 16.0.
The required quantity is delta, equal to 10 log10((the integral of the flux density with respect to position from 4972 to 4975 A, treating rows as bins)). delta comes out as 17.7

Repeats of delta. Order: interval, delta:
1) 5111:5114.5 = 18.2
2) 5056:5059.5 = 18.5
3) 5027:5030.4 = 18.1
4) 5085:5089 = 18.6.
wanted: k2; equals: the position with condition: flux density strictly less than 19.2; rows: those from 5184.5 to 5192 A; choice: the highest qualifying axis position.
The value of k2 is 5191.06 A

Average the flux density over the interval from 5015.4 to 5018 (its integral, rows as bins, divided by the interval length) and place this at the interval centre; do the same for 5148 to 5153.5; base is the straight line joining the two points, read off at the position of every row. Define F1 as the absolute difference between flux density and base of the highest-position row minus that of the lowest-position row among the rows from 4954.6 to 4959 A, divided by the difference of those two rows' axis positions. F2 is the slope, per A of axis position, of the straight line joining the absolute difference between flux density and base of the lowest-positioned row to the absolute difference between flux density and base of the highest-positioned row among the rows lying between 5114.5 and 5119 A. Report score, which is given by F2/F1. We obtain -0.13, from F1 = -1.0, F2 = 0.13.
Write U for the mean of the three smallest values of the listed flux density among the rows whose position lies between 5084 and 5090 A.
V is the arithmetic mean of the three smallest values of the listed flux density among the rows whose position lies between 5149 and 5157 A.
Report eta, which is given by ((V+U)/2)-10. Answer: 7.64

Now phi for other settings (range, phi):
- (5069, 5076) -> 19.3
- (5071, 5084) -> 18.5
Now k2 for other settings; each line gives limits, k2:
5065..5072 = 5070.56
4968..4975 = 4971.14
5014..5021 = 5020.60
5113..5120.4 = 5118.65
